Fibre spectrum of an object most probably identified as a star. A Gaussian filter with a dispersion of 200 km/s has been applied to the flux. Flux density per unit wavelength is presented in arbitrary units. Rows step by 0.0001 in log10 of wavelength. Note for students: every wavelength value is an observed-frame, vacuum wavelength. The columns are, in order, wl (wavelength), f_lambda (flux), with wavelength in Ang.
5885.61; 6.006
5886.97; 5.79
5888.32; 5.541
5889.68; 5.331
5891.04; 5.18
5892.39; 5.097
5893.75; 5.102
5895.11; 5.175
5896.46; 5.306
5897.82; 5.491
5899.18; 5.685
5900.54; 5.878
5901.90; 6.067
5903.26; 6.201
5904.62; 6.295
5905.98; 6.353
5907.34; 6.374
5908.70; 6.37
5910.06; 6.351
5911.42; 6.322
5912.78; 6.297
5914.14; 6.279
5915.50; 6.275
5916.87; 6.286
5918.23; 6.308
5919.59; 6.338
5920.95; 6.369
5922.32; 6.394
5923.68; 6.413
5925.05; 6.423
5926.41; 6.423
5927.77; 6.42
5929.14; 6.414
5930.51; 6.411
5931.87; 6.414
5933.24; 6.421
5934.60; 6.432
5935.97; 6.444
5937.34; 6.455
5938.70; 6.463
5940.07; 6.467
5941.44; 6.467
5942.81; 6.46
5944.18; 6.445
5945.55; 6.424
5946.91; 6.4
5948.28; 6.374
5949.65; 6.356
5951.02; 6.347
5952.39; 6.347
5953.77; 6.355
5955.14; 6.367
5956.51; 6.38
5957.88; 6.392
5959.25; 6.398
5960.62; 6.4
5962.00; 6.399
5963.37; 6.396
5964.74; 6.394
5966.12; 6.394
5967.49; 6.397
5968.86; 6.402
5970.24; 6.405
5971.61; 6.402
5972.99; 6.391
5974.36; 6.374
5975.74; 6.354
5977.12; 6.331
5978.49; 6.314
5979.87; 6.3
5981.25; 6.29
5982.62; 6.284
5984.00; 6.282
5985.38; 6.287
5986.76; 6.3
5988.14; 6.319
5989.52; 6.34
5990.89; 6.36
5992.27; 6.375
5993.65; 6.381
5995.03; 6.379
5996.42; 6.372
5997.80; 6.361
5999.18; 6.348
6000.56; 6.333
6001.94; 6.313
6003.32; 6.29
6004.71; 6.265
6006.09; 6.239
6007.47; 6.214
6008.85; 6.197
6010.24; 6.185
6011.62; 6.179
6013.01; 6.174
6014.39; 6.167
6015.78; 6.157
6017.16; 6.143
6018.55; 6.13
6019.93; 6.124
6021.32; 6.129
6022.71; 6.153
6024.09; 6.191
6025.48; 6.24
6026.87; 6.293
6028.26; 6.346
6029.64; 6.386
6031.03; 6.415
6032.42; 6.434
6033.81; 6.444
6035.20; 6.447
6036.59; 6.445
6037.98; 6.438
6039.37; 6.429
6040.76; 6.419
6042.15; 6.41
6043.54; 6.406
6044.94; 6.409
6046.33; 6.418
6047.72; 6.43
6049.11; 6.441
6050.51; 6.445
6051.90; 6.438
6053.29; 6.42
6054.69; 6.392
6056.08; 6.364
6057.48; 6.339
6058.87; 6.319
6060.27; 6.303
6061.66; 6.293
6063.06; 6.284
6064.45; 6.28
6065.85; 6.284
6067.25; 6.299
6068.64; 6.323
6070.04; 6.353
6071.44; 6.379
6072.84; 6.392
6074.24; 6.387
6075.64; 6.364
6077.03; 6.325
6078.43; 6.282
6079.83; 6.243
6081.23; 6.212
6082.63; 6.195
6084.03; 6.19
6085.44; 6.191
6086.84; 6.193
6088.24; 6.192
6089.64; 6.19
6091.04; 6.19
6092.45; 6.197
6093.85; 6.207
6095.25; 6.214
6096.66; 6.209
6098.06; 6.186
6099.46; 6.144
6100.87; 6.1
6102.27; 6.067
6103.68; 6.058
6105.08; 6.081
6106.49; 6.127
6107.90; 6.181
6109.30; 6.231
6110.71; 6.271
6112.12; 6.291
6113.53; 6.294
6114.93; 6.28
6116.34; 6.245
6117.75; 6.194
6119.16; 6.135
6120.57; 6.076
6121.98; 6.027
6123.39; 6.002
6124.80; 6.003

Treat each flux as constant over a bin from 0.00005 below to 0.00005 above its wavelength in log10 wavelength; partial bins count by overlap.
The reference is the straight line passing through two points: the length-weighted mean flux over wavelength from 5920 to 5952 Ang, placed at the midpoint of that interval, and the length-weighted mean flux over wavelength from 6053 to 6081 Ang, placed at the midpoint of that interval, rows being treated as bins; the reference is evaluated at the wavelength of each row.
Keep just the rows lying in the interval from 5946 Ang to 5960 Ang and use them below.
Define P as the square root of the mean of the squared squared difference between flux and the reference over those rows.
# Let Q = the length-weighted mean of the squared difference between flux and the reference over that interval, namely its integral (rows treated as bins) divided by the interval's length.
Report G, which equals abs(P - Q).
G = 0.0005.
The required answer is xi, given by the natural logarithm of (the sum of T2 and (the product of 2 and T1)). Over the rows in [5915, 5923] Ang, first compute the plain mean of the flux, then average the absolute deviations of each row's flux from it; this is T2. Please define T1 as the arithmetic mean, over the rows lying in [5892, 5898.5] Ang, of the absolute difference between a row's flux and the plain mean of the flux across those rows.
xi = -1.20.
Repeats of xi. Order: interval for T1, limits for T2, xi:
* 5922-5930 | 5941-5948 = -3.30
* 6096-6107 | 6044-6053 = -2.29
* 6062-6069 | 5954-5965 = -3.33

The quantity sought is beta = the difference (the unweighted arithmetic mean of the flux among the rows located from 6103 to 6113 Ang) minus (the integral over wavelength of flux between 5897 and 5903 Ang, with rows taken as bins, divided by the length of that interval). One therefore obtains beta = 0.39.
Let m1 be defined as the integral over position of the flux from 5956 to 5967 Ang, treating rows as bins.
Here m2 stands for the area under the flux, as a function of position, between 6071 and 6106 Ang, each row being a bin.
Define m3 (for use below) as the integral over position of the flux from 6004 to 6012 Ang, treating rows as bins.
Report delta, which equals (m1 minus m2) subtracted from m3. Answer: 197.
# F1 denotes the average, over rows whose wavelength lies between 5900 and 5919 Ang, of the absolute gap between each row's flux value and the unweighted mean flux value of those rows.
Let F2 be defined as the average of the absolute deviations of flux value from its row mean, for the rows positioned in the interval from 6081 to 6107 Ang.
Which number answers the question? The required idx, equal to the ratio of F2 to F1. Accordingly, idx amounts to 0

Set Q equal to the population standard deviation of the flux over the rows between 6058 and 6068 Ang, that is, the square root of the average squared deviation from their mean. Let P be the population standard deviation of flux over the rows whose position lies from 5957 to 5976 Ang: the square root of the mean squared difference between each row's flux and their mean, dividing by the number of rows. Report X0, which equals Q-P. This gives 0.00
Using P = 0.013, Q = 0.01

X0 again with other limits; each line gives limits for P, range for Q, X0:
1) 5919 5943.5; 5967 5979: 0.00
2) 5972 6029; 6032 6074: -0.03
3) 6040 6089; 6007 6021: -0.05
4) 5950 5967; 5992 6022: 0.07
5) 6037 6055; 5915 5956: 0.04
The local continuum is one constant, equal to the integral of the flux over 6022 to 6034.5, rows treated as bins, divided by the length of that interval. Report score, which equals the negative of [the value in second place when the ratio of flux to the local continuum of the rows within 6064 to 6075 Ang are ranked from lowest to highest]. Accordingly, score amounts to -0.99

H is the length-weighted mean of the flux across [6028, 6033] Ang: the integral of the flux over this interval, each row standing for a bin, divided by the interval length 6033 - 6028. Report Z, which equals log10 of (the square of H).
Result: 1.61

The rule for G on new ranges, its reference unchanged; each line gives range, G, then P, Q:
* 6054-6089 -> 0.0025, 0.007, 0.0049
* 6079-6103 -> 0.0039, 0.022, 0.0178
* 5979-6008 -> 0.0028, 0.009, 0.0059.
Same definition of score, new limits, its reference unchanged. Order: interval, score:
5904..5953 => -0.99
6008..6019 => -0.97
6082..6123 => -0.96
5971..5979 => -1.00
